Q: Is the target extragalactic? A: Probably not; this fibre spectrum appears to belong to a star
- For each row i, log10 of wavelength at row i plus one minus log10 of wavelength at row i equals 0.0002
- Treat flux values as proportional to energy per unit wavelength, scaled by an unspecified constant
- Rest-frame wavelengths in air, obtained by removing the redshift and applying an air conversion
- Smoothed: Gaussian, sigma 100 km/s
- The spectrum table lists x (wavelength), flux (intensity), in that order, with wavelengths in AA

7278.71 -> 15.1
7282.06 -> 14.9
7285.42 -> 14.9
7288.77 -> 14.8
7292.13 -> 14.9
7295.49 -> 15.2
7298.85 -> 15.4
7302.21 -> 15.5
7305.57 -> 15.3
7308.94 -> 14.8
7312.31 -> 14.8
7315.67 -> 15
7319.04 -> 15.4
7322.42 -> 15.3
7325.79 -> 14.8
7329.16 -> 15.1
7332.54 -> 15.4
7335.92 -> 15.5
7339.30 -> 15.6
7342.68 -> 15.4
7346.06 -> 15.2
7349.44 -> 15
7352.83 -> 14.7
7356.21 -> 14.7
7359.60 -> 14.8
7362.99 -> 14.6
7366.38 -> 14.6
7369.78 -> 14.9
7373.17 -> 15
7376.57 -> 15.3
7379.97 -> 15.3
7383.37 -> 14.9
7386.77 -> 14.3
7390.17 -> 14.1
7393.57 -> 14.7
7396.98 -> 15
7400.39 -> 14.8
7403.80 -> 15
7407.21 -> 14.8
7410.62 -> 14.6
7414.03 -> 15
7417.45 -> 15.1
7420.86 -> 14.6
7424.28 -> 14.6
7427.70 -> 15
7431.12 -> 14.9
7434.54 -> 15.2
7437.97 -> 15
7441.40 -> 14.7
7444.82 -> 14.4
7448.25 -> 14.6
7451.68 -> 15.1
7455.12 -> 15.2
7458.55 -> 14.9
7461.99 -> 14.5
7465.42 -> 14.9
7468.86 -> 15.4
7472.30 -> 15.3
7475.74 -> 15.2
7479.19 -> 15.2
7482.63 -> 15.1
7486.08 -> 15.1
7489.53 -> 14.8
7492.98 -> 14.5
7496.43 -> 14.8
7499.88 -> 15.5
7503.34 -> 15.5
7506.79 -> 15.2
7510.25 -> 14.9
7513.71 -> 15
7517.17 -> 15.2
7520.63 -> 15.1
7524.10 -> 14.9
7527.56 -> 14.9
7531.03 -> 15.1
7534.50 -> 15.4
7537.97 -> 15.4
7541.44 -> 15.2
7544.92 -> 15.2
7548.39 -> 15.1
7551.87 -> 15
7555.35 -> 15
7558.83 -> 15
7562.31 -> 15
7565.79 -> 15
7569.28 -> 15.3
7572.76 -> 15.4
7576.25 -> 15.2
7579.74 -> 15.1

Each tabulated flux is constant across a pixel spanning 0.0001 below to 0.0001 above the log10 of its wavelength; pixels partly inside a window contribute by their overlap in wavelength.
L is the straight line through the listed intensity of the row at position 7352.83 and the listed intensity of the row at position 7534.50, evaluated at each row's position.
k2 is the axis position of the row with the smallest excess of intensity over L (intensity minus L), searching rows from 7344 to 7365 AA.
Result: 7362.99 AA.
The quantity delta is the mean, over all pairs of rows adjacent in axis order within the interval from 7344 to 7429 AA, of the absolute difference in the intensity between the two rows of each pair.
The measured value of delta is 0.242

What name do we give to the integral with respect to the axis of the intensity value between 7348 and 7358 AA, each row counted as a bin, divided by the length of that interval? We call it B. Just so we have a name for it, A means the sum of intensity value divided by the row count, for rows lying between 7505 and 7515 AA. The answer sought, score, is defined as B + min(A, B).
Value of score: 29.6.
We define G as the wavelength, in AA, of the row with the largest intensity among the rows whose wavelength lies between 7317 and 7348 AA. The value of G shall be 7339.30 AA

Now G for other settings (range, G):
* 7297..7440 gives 7339.30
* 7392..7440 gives 7434.54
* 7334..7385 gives 7339.30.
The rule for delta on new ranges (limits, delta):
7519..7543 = 0.150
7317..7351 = 0.222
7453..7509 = 0.253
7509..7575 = 0.106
